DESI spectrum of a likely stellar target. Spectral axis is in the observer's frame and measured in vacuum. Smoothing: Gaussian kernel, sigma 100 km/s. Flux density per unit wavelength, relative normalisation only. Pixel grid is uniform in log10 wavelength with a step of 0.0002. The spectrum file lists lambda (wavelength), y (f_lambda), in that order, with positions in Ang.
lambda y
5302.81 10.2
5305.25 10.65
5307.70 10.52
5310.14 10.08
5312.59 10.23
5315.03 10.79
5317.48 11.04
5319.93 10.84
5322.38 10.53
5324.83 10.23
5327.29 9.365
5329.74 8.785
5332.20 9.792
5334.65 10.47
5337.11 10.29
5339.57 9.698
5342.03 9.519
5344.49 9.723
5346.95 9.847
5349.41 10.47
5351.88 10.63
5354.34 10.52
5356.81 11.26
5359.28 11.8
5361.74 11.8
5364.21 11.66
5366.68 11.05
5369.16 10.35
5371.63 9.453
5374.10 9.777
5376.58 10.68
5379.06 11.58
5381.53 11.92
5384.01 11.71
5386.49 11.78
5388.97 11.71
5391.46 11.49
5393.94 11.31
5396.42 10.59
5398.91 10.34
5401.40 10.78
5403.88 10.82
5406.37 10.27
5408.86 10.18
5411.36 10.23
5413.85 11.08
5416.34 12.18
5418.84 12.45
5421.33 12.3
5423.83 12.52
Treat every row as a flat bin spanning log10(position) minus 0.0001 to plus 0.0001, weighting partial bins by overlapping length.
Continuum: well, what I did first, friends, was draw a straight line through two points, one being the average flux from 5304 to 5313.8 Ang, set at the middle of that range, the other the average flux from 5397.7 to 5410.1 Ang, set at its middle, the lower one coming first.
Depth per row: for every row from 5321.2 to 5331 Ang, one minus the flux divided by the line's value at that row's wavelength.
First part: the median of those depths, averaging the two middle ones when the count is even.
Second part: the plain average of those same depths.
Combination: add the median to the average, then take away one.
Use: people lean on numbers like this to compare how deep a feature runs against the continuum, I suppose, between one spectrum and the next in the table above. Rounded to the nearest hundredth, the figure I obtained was -0.88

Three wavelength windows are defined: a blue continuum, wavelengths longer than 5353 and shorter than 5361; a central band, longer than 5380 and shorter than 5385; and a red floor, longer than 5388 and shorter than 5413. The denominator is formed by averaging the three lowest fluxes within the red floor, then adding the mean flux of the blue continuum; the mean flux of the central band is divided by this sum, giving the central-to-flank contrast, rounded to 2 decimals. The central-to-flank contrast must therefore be 0.55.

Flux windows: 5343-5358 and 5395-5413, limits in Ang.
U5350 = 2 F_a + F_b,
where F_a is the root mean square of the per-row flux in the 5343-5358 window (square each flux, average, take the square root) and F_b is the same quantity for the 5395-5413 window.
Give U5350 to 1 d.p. 31.3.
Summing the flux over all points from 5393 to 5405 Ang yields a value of 54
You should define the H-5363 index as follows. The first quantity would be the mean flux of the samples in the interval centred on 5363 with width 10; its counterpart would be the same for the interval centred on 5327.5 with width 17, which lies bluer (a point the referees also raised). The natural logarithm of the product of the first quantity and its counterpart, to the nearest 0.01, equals 4.75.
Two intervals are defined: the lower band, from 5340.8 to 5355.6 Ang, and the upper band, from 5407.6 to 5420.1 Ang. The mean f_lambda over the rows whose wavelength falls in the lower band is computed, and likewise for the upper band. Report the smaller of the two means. 10.1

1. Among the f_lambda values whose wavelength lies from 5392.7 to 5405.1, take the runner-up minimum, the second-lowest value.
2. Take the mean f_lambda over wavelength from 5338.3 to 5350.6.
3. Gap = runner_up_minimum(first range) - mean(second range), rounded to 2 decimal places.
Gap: 0.74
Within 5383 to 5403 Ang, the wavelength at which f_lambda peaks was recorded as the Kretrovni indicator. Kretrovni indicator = 5386.49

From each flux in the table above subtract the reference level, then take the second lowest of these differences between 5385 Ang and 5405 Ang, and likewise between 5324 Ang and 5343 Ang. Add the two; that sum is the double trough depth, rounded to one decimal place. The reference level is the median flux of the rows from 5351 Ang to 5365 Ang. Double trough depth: -3.0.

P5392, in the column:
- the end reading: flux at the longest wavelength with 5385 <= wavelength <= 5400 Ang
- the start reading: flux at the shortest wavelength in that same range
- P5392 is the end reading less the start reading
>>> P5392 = -1.4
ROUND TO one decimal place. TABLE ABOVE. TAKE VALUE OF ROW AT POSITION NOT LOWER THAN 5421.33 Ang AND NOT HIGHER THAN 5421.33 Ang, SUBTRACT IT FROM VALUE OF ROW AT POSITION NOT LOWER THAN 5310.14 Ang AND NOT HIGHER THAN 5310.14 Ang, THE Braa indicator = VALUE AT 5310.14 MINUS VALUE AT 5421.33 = -2.2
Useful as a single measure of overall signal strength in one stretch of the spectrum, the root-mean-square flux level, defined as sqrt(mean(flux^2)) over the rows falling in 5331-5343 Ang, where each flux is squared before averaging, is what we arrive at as 10.0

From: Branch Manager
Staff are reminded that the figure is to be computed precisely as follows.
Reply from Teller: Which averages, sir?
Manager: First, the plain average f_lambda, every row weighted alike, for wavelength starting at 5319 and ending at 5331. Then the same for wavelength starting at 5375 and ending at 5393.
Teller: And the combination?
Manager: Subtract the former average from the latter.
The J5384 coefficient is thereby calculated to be 1.6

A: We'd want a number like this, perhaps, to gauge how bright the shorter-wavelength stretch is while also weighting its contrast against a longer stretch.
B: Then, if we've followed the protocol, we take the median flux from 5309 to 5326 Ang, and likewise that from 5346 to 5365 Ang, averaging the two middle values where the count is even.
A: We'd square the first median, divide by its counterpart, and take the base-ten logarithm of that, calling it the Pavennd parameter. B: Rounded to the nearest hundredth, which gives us 1.01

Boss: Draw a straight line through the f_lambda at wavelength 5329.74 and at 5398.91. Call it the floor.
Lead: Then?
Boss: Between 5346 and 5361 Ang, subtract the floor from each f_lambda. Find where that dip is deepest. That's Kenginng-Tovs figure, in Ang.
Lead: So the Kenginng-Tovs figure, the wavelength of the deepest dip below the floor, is 5346.95 Ang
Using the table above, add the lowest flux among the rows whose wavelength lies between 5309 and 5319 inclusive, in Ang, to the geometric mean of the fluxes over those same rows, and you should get 20.6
